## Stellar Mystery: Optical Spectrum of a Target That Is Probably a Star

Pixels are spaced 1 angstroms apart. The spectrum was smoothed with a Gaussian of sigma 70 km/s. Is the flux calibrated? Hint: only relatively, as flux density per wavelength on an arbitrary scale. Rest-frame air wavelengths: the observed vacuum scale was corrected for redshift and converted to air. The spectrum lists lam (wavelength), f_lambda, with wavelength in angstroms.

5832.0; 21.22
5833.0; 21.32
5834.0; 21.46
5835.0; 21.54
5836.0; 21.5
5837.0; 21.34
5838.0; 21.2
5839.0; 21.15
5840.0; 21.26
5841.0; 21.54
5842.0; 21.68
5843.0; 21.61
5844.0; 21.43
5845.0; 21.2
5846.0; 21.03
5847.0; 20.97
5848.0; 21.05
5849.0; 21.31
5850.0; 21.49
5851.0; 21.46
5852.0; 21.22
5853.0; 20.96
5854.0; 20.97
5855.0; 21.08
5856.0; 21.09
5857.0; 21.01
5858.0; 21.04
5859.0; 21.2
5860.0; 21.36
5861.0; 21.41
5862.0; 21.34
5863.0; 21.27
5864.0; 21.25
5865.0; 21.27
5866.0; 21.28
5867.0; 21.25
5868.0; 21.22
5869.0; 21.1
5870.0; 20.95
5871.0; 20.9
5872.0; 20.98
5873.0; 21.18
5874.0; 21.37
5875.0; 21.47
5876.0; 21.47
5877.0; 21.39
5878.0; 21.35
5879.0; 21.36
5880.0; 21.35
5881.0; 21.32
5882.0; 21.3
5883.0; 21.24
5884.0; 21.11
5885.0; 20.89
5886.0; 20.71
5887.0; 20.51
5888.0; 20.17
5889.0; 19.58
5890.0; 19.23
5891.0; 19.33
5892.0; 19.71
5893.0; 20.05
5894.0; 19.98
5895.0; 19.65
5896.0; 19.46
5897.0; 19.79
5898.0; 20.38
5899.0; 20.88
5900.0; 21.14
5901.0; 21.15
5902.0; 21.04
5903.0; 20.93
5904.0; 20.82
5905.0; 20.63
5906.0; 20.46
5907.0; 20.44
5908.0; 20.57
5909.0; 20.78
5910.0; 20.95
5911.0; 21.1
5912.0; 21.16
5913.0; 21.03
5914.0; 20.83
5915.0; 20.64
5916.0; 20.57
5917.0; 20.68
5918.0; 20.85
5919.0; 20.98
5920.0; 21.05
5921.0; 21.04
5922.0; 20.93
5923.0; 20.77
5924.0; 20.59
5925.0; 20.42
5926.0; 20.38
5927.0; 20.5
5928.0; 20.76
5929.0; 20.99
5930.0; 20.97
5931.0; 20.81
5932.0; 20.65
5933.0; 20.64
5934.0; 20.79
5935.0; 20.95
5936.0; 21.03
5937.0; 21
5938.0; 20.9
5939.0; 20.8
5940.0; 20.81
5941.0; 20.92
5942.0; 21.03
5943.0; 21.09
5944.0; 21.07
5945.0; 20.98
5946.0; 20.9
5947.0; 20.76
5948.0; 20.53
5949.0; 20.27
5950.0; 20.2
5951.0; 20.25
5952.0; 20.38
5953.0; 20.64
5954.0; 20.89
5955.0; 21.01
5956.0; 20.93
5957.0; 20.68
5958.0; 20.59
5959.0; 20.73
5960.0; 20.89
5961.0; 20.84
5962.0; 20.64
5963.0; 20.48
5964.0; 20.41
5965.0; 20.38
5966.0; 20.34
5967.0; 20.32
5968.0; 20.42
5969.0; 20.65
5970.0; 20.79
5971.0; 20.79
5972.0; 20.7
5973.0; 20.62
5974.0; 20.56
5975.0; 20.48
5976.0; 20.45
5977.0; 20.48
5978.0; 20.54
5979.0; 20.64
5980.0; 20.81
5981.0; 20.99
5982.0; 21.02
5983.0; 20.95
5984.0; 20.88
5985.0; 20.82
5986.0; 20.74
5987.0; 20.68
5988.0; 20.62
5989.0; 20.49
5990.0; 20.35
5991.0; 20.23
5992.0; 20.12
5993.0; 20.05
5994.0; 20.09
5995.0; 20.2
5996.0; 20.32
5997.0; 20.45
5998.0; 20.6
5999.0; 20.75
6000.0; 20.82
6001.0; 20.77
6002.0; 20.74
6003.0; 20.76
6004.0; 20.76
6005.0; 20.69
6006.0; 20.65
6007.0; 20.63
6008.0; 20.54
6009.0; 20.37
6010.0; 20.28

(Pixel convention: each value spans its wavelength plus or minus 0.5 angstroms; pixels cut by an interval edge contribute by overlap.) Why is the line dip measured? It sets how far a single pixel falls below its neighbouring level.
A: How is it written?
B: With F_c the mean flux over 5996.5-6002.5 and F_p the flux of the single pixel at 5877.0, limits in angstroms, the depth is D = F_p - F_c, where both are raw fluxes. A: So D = 0.7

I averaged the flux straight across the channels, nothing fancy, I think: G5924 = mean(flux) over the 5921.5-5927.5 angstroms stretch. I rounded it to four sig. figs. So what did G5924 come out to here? 20.60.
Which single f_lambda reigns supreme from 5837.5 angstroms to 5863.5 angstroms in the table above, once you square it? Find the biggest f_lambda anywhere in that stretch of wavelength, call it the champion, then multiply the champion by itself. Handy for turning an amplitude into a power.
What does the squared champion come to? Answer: 470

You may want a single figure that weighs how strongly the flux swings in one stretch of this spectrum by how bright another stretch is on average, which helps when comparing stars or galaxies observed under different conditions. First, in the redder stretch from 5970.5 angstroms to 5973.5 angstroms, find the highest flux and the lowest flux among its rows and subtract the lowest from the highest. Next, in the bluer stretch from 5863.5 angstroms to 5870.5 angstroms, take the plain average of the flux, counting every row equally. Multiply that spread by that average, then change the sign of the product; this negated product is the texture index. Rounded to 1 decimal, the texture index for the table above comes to -3.6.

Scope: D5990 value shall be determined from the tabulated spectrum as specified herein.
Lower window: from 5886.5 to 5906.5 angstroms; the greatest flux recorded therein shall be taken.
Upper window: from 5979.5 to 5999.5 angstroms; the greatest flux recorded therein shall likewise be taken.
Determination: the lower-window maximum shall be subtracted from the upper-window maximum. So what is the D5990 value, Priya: -0.13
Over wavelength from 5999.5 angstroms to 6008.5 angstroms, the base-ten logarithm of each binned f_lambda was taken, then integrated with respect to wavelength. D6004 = 11.8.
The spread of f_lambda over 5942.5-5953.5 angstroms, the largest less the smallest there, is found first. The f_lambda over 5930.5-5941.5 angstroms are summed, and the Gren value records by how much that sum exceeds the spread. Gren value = 228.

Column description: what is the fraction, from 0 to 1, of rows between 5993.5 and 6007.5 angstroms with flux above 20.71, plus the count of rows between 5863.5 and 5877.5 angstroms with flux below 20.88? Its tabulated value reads 0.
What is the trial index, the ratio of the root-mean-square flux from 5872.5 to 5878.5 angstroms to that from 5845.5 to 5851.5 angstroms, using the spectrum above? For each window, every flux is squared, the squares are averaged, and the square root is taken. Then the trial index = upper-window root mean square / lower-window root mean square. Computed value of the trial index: 1.01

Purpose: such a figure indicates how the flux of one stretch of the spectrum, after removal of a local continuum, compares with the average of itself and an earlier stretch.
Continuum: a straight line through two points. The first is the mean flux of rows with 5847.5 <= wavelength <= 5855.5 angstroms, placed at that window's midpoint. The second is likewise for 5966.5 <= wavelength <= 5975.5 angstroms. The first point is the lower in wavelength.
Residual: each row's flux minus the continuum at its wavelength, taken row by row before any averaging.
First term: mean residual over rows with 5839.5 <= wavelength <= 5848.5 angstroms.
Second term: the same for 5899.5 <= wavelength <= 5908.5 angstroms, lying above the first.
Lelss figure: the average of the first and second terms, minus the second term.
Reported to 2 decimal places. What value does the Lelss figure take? 0.10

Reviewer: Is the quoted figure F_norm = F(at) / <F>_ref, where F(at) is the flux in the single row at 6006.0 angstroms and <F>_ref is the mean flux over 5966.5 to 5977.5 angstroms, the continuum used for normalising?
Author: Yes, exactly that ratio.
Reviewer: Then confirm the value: 1.004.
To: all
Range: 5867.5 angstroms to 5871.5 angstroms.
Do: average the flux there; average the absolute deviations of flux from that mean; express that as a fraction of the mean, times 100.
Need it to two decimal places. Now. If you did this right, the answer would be 0.56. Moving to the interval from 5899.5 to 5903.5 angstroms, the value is 0.38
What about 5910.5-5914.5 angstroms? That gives 0.48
